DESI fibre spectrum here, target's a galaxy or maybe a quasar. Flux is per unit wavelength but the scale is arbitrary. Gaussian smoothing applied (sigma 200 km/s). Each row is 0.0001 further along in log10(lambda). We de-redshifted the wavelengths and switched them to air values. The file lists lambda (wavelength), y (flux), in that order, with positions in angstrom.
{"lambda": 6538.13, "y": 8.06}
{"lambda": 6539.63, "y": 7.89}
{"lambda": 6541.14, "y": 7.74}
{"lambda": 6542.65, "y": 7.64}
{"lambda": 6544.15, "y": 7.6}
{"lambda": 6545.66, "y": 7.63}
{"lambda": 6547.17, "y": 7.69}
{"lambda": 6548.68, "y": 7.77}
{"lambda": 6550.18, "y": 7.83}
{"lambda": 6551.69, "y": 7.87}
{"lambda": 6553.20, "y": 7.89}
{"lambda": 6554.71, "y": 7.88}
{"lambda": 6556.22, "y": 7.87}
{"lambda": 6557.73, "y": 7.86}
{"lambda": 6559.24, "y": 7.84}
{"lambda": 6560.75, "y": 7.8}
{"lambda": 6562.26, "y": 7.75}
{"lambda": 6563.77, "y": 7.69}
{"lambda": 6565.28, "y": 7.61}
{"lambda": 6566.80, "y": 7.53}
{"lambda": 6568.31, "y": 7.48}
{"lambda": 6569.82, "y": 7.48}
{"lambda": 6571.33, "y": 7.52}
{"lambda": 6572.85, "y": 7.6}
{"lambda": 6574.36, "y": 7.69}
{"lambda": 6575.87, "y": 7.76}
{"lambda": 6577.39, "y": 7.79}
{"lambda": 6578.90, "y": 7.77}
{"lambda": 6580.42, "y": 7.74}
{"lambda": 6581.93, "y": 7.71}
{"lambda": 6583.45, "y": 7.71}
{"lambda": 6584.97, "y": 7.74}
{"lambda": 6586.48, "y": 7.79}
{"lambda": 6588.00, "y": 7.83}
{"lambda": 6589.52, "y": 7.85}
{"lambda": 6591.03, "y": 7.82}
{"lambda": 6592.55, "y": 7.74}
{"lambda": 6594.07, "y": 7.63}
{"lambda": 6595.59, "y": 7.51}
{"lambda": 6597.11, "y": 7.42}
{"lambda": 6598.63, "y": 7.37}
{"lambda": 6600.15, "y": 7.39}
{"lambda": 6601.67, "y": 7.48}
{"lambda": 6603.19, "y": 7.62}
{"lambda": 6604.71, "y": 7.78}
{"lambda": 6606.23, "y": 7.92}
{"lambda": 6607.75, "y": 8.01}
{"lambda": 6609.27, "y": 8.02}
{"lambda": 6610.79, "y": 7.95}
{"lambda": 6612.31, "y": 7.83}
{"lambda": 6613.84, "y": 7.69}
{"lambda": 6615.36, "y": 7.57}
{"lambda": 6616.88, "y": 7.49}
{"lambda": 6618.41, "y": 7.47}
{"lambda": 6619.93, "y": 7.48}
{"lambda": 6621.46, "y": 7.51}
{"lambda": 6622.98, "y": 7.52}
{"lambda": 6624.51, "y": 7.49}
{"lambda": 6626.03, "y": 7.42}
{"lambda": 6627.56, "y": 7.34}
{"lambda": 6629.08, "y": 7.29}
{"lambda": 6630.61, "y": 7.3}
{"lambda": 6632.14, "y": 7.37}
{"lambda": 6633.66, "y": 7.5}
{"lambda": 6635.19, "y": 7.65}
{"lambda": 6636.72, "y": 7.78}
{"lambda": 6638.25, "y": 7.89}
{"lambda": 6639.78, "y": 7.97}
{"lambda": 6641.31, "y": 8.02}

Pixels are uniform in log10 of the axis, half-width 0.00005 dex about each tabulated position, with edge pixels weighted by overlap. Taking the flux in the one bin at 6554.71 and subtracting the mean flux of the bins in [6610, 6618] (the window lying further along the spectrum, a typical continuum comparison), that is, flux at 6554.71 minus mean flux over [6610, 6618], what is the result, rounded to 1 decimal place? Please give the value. 0.2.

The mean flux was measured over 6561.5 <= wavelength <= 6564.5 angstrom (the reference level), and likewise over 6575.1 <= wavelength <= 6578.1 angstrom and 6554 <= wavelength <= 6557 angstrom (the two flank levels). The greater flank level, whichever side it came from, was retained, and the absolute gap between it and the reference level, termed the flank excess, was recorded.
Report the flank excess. 0.15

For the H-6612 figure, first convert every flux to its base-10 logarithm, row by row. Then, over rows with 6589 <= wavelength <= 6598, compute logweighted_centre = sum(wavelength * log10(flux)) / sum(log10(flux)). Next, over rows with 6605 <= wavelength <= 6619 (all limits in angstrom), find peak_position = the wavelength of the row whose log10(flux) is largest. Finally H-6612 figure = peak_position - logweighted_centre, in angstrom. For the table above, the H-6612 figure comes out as 16.0 angstrom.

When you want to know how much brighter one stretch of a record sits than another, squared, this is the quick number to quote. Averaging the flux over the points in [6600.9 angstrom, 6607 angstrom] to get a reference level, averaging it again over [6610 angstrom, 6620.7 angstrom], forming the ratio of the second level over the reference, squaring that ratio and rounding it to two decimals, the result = 0.98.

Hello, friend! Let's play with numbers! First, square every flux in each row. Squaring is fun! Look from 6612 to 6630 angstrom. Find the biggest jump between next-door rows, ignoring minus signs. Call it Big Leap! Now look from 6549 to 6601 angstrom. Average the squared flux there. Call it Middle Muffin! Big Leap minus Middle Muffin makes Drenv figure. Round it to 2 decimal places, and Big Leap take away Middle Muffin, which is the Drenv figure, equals -57.12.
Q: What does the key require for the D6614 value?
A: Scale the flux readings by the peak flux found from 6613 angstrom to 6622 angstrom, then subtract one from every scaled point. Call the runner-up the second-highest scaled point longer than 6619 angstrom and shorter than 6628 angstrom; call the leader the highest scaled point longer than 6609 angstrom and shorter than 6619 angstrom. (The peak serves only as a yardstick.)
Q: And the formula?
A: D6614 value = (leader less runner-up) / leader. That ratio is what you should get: 1.5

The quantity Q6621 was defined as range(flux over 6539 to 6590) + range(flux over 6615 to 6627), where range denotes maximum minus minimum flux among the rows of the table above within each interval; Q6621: 0.6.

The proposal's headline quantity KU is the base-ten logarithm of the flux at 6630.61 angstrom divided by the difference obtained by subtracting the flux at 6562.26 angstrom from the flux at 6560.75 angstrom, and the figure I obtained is 2.16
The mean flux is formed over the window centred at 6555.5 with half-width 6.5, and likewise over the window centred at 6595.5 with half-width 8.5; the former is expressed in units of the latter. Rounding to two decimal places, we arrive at 1.03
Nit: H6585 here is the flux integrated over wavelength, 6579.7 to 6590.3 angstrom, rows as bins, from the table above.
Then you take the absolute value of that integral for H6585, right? 82.4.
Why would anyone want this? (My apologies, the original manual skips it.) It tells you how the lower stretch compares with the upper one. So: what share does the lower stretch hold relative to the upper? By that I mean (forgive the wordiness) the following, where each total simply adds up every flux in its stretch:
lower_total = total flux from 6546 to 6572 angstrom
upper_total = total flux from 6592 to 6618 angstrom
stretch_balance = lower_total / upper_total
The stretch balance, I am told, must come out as 1.007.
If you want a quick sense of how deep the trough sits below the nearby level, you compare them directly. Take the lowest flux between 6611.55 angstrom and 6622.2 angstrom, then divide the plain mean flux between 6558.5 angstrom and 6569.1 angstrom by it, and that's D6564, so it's 1.03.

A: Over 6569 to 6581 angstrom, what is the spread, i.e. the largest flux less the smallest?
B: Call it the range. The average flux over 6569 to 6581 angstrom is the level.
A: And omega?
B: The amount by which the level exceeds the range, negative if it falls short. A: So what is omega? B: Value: 7.36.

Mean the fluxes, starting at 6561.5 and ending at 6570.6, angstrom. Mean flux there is 7.59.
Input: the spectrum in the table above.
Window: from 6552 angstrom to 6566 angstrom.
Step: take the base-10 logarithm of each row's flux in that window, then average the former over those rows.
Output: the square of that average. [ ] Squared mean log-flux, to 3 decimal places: 0.796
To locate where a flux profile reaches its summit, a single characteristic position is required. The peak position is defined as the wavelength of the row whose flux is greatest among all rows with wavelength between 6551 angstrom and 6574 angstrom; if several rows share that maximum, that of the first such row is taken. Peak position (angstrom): 6553.20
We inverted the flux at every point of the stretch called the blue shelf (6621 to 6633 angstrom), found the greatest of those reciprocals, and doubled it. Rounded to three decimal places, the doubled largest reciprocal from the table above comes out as 0.274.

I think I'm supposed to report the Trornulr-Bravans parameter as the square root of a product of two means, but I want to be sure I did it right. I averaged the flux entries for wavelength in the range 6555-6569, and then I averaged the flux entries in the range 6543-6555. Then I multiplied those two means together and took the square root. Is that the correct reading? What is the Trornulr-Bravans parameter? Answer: 7.74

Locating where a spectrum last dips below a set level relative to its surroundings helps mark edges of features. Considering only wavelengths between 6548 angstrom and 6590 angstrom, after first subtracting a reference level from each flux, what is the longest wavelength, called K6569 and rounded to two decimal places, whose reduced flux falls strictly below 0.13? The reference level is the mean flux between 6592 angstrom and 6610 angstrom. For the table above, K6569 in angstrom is 6584.97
